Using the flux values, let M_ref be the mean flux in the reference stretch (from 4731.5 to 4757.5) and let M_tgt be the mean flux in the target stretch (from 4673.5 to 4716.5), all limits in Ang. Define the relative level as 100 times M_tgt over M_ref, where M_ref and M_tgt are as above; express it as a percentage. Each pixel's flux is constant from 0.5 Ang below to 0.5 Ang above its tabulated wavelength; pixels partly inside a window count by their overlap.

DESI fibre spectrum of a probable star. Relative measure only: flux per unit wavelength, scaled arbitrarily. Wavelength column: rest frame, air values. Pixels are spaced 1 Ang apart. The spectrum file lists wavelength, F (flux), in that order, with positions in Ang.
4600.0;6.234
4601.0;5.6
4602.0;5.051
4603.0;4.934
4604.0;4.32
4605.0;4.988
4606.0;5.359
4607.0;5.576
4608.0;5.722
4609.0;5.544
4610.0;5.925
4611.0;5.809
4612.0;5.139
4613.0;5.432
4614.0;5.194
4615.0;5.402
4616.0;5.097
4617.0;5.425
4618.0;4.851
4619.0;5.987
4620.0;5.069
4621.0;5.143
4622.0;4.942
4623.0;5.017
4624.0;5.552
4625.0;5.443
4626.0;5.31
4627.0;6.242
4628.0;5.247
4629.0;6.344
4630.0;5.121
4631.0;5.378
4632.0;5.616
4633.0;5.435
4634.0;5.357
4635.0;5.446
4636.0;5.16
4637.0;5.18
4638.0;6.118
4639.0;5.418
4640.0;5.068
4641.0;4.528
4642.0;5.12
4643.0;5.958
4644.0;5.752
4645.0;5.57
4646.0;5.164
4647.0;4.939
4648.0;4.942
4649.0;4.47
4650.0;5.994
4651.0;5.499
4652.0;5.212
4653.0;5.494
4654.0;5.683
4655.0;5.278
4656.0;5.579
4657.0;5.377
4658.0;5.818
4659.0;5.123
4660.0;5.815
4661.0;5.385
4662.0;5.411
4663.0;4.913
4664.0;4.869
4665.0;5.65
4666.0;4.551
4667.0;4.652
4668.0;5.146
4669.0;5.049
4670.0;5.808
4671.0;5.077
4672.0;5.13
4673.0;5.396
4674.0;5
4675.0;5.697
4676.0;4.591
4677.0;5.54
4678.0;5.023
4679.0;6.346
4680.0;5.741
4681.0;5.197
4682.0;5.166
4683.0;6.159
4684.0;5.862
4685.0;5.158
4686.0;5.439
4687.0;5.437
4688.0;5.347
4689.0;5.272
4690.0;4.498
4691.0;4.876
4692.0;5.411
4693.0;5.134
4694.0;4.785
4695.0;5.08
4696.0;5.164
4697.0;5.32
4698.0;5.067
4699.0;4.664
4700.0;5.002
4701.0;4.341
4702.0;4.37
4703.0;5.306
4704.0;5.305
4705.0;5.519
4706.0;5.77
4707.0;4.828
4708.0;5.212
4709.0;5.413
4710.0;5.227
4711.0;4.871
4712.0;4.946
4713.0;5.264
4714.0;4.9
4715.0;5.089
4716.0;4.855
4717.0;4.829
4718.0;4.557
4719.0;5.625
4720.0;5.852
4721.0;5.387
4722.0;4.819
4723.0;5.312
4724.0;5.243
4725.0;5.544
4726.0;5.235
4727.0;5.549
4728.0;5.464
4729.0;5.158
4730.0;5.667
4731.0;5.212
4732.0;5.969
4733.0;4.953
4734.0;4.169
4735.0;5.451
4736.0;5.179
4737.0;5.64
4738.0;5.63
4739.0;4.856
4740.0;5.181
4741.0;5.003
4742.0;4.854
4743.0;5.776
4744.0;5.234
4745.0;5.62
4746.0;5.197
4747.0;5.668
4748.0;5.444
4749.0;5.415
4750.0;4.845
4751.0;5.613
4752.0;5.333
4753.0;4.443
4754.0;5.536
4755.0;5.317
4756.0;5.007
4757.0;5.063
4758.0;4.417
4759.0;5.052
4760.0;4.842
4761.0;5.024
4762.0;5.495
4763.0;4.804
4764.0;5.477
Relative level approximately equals 99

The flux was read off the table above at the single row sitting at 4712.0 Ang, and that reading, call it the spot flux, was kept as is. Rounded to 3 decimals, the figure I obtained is 4.946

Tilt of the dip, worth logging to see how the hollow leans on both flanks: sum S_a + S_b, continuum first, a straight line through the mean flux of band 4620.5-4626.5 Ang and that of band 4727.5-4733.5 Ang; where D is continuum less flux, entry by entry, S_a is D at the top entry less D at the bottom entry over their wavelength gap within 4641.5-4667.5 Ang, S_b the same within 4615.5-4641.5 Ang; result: 0.04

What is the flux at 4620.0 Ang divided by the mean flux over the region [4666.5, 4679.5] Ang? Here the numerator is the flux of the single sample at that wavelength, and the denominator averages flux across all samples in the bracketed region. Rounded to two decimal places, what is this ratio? 0.96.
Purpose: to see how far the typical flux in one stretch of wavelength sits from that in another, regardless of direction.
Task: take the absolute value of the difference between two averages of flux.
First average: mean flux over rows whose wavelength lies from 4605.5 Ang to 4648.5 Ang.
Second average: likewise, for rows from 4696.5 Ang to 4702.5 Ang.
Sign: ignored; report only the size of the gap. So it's 0.60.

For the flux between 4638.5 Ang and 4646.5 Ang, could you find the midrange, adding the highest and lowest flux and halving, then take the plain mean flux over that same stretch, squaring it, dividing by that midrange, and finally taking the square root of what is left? 2.32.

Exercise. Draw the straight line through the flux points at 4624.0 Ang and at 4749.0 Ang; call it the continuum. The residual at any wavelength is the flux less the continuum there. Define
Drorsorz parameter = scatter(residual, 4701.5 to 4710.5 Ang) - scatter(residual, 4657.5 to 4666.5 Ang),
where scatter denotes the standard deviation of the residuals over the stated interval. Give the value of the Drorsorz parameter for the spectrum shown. -0.04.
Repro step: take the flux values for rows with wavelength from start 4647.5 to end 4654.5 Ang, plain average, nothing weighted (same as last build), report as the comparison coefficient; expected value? 5.33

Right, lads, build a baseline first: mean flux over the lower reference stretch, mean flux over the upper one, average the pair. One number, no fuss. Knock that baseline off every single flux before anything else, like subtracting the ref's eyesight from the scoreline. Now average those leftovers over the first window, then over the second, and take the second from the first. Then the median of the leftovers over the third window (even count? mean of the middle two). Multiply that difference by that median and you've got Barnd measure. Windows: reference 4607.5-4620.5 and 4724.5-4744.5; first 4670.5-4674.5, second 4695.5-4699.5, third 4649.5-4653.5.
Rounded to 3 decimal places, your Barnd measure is 0.013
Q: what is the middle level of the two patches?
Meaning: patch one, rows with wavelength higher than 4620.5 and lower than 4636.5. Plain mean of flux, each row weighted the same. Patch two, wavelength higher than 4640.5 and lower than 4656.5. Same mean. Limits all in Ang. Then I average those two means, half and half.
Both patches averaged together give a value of 5.37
